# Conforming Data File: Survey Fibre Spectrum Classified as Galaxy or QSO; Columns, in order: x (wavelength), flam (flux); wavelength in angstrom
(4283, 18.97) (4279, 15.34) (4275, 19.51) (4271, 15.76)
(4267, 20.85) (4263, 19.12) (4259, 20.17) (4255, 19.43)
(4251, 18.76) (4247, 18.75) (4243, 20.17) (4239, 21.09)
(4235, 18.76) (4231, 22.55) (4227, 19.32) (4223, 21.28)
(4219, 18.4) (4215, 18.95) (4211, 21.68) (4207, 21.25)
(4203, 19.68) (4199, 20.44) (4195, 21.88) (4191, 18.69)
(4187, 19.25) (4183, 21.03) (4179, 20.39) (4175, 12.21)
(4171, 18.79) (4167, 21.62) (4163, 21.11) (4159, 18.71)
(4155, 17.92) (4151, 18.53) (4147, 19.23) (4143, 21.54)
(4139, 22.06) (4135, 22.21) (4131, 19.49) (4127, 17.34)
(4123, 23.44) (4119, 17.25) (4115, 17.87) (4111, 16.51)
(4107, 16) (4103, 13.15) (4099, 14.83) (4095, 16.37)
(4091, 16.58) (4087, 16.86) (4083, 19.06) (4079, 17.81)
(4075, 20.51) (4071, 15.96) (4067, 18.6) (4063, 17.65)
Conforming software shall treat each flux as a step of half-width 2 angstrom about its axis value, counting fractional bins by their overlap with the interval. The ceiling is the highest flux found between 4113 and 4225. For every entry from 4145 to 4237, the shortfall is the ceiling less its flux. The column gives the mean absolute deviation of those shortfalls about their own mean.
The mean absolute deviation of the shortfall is 1.5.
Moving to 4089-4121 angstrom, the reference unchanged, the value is 1.1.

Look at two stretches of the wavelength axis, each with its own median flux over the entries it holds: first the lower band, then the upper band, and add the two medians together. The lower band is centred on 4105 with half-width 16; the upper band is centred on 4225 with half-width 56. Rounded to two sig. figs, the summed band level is 36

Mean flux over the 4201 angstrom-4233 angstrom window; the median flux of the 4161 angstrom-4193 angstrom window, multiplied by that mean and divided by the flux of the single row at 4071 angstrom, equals 25.3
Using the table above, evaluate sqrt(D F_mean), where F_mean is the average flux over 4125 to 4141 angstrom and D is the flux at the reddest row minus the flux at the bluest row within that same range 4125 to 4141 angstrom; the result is 10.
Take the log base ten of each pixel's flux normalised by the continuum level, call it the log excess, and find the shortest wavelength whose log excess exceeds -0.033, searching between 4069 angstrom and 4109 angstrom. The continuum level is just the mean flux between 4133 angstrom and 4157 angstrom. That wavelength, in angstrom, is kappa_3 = 4075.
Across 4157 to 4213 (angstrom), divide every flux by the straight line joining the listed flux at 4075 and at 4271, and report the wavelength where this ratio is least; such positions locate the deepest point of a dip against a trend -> 4175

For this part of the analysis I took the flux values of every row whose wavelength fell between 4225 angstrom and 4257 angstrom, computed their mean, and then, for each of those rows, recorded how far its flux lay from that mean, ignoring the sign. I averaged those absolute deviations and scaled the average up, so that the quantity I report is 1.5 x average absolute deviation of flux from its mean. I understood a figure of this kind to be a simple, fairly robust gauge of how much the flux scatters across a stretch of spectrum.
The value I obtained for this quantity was 1.6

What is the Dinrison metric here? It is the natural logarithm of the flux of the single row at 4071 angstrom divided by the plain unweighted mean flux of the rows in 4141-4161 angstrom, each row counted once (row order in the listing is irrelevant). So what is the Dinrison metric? -0.18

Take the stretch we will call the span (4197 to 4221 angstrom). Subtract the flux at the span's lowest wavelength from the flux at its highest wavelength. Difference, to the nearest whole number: -2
